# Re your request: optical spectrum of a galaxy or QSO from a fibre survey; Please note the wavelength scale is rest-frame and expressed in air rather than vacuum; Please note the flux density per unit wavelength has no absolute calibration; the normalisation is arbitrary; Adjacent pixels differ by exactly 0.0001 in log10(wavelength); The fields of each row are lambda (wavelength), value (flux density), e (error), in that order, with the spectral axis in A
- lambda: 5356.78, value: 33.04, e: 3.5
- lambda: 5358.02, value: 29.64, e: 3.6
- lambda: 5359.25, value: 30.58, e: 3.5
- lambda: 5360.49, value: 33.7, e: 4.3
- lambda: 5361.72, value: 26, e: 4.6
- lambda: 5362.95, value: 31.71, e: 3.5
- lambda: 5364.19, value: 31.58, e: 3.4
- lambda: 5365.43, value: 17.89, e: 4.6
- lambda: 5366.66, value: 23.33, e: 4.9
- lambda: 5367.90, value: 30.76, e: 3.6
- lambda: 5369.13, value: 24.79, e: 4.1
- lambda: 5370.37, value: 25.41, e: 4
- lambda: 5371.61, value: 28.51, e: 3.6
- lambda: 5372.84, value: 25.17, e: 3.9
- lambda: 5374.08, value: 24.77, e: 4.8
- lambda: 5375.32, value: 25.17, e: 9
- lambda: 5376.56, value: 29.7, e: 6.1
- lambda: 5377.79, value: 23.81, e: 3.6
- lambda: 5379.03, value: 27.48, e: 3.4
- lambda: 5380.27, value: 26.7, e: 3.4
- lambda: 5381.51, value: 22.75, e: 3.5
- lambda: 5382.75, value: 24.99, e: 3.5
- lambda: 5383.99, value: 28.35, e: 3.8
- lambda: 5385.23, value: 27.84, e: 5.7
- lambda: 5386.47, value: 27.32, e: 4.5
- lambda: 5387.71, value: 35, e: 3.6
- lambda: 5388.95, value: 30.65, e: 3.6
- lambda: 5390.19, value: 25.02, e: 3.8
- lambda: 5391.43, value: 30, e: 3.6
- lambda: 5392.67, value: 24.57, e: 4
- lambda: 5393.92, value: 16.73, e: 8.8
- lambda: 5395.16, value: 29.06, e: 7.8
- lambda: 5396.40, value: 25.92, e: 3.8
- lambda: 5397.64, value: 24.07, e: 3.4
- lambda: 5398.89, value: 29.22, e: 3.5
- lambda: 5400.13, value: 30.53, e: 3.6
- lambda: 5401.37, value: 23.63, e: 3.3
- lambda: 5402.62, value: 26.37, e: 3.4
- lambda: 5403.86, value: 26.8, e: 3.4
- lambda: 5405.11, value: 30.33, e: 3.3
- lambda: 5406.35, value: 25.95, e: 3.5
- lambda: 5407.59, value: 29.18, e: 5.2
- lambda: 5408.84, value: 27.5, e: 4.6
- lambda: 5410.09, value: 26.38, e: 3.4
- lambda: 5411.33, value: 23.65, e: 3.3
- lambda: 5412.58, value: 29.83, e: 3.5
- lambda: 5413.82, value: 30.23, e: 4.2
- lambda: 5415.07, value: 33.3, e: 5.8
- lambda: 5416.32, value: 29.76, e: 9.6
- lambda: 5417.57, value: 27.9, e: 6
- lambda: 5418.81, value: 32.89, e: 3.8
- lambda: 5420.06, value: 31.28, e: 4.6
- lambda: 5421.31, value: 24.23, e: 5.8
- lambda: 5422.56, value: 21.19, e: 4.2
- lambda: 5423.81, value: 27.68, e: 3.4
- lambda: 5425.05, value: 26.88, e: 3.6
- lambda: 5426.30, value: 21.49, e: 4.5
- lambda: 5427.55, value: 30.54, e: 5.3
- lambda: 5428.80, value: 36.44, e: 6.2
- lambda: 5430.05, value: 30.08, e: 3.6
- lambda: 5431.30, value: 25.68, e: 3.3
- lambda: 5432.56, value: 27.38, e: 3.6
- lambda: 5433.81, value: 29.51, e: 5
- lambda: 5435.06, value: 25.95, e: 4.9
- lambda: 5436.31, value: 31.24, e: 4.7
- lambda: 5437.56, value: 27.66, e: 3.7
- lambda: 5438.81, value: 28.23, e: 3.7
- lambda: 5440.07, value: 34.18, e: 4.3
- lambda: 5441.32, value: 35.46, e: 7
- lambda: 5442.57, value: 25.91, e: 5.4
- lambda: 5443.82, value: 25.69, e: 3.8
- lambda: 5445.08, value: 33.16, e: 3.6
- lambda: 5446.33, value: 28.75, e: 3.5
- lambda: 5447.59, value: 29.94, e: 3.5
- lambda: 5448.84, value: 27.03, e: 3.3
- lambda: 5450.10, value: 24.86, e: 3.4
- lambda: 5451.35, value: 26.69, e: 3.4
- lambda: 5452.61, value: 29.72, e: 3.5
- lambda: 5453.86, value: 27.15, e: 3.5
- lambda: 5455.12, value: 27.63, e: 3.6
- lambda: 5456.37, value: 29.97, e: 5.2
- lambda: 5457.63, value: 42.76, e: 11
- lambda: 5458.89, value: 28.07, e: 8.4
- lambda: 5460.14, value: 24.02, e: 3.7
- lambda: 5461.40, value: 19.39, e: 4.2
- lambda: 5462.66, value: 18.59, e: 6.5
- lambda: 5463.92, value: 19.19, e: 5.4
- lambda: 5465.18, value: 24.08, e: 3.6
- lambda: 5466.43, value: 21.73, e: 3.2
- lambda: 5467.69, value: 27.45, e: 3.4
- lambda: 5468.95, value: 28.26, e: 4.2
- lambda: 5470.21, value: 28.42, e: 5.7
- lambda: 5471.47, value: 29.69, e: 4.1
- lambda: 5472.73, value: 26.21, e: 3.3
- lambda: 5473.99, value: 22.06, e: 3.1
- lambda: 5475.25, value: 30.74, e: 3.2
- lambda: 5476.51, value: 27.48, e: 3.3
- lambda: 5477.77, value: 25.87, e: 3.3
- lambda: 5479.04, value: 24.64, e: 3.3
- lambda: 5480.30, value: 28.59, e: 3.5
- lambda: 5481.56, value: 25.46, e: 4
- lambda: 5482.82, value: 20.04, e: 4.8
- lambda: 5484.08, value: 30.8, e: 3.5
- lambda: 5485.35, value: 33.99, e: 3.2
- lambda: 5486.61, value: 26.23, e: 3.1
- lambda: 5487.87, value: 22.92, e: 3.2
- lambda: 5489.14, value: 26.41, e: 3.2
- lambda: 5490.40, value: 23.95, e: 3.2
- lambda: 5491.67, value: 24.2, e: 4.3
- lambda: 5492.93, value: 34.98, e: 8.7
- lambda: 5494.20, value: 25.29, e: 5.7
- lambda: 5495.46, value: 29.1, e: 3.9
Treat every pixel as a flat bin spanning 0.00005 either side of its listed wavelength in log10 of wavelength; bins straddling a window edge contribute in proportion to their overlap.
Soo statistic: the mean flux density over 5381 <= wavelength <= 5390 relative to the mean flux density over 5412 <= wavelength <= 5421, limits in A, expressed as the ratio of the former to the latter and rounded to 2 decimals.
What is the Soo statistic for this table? 0.92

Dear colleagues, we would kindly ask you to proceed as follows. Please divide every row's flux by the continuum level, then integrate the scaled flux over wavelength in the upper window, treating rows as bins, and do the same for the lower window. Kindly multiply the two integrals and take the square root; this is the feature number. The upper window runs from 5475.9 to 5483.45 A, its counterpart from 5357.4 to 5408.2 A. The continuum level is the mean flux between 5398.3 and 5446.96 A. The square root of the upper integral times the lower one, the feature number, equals 18.0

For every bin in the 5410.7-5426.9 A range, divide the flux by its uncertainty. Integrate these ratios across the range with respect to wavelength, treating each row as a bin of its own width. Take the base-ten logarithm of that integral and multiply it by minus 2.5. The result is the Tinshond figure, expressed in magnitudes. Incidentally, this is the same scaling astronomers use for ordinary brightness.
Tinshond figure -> -5.02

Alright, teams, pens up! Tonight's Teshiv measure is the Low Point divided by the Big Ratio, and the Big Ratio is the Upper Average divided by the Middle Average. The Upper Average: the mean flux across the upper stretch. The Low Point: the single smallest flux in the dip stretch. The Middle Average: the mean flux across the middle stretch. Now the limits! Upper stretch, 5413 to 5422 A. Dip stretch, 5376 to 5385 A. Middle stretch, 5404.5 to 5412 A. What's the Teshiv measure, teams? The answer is 21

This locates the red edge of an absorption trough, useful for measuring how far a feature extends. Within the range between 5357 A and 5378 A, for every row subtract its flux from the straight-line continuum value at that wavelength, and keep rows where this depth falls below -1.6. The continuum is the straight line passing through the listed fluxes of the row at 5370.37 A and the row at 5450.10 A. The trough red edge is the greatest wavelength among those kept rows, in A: 5376.56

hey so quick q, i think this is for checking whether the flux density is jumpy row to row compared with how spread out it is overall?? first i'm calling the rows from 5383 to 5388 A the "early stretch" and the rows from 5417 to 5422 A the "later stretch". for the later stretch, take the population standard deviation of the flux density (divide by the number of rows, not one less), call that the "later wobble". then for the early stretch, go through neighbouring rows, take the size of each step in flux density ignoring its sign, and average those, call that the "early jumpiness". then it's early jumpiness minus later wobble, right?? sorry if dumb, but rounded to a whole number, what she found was 0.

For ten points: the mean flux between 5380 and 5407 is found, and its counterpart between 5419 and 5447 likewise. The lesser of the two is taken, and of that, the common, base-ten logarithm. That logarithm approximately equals 1.430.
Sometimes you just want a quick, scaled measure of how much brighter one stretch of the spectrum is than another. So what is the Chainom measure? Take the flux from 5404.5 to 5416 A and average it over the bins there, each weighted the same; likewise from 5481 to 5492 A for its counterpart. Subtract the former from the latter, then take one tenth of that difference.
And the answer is -0.25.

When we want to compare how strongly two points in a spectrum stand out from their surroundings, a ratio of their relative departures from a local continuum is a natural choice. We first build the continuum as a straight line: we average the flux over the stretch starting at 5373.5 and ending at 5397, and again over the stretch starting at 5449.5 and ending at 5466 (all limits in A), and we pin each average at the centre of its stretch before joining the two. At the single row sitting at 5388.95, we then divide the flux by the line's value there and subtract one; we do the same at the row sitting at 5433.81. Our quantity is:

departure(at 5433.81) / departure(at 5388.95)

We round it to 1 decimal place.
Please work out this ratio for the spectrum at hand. 0.8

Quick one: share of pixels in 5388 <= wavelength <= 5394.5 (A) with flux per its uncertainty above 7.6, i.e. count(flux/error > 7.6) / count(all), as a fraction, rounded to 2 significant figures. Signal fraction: 0.40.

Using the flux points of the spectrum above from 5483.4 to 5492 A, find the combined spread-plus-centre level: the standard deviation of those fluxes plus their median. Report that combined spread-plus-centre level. 30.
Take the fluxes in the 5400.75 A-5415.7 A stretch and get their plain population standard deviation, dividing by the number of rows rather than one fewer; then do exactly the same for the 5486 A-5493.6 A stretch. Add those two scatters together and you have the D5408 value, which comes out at 6.8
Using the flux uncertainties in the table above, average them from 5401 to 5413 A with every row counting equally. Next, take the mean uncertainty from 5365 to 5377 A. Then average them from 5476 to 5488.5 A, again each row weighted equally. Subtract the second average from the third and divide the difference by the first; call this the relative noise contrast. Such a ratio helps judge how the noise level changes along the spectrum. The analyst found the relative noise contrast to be -0.36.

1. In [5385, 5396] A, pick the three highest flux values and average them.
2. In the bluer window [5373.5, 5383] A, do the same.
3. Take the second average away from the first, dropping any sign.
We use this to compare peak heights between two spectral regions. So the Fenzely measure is 3.9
